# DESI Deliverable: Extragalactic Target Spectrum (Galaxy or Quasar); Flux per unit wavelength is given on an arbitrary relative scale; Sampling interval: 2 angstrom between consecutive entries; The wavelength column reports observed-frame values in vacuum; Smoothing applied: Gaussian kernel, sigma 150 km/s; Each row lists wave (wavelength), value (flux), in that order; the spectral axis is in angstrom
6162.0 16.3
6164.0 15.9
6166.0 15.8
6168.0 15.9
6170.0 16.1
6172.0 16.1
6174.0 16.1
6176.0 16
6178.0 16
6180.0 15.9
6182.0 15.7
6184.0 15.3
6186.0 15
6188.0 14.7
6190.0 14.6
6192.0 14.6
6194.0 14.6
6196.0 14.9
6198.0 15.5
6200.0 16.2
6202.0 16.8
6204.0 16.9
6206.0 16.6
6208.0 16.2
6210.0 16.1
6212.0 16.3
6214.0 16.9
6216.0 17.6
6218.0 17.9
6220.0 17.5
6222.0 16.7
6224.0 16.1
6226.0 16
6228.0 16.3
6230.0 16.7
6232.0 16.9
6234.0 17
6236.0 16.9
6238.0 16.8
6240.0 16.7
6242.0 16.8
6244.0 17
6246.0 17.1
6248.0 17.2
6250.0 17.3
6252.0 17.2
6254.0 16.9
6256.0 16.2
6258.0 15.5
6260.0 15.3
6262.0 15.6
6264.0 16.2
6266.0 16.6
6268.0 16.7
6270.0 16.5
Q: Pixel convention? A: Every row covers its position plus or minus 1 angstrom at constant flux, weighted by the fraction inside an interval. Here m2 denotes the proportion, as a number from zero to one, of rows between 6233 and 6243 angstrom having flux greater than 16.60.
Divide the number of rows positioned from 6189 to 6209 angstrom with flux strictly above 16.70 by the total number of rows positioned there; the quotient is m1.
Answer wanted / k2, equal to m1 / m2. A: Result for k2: 0.20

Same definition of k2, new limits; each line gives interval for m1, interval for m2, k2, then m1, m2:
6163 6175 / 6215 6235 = 0.00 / 0.00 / 0.7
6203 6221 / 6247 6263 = 1.11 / 0.56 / 0.5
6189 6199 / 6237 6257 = 0.00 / 0.00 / 0.9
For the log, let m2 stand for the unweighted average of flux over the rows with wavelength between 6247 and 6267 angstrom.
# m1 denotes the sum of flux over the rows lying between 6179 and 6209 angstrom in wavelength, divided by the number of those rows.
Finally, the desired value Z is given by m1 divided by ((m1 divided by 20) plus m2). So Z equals 0.91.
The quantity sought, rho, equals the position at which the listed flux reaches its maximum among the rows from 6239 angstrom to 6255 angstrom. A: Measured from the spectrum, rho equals 6250.0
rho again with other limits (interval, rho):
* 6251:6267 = 6252.0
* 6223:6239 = 6234.0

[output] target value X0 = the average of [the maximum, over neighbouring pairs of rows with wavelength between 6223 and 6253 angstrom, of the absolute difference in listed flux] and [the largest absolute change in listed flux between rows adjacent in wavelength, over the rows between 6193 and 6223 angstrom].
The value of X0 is 0.60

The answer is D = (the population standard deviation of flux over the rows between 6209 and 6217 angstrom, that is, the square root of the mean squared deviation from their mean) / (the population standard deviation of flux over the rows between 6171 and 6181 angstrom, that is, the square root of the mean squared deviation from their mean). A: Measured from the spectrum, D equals 7.8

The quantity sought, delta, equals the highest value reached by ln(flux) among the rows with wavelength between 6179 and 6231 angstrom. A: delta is 2.88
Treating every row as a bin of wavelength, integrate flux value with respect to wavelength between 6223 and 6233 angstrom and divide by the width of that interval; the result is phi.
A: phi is 16.4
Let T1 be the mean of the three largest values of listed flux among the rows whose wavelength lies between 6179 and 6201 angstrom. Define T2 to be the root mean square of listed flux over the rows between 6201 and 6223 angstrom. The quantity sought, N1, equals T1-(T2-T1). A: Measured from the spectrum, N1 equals 15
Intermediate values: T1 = 15.9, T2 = 16.9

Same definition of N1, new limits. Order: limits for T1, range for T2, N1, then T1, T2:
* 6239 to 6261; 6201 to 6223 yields 18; 17.2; 16.9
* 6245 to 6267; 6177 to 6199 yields 19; 17.2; 15.2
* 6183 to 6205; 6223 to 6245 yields 17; 16.6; 16.7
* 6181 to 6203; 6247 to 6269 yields 16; 16.2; 16.4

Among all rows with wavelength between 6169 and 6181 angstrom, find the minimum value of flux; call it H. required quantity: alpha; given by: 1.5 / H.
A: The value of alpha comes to 0.094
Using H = 15.9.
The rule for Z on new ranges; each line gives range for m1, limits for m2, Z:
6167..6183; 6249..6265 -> 0.94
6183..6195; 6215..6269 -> 0.85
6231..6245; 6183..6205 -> 1.04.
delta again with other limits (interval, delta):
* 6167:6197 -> 2.78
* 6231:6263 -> 2.85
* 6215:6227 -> 2.88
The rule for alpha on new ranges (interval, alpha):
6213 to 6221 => 0.089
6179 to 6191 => 0.103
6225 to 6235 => 0.094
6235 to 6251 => 0.090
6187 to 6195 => 0.103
